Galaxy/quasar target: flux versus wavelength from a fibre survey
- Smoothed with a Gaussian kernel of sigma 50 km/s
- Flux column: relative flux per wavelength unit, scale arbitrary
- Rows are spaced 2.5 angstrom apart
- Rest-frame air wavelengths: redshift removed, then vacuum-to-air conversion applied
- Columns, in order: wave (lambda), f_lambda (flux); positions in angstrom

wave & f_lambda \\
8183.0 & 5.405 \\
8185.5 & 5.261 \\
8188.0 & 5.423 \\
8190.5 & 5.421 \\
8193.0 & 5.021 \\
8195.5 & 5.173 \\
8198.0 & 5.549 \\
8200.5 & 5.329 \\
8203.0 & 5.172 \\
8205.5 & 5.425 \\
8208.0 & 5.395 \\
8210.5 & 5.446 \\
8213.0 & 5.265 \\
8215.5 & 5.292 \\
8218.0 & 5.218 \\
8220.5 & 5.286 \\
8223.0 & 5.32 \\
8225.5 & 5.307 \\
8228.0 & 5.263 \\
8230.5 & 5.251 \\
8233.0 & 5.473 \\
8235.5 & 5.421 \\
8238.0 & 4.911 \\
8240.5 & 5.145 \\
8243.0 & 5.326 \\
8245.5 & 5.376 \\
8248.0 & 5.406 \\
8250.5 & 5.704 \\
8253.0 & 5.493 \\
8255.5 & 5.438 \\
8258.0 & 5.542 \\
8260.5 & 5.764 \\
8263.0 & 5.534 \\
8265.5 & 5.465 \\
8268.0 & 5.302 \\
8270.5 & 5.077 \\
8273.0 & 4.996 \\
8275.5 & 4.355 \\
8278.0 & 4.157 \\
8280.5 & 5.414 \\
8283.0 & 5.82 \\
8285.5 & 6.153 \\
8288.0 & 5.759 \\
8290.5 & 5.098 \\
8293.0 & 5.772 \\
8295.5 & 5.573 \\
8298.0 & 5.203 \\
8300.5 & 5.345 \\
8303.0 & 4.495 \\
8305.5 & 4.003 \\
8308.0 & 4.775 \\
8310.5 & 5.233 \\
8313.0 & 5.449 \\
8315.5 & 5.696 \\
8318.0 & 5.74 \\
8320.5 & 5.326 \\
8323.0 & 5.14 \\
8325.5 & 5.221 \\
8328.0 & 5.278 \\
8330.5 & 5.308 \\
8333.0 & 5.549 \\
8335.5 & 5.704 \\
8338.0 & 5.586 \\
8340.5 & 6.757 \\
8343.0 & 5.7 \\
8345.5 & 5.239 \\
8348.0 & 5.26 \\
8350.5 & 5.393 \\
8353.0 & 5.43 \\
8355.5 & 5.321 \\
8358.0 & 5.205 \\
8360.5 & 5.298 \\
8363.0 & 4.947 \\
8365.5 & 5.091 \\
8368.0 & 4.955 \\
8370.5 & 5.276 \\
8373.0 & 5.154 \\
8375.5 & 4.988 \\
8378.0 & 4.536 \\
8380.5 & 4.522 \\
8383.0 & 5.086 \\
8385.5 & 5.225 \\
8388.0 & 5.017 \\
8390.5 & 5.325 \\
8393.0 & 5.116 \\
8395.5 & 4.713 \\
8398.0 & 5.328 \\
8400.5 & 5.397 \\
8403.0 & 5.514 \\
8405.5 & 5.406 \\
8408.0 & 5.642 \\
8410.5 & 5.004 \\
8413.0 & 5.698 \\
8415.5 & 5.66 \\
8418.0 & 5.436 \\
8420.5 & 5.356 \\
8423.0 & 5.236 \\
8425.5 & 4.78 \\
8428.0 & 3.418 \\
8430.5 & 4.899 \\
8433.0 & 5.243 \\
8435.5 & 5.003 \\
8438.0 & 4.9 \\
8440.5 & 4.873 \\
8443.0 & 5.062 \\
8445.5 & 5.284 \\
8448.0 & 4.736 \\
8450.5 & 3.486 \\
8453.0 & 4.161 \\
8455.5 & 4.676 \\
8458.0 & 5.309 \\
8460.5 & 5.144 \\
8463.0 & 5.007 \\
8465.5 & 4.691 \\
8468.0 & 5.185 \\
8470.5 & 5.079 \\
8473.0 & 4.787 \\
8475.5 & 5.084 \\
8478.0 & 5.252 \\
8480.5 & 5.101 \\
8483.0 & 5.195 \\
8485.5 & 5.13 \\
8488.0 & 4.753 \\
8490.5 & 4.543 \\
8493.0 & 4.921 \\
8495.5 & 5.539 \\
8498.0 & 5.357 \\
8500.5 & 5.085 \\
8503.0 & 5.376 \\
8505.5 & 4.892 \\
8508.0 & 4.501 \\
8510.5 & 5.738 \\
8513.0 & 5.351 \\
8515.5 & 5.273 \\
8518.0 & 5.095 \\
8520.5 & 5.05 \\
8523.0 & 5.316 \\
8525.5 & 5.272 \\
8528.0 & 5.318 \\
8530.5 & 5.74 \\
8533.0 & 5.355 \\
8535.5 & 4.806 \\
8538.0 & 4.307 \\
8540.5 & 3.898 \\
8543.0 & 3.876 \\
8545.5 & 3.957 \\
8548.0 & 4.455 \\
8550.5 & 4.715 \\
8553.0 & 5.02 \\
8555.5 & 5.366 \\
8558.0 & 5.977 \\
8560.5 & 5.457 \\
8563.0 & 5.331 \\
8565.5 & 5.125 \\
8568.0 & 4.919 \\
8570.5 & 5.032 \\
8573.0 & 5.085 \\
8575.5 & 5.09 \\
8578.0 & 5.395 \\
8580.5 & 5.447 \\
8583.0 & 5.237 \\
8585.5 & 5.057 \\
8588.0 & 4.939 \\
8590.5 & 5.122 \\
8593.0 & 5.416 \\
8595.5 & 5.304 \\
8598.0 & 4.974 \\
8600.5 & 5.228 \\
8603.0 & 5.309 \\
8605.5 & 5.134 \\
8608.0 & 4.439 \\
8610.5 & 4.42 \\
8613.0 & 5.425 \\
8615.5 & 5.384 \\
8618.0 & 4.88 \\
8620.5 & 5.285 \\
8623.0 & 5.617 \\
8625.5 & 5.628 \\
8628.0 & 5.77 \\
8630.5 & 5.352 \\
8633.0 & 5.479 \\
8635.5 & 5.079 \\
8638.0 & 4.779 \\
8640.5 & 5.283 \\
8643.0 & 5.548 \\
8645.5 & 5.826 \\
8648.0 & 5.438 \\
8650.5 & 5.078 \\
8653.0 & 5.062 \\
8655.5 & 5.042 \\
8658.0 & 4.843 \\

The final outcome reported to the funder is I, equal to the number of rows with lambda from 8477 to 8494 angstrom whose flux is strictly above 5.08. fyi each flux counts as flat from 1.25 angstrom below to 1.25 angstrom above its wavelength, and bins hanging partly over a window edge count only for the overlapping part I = 4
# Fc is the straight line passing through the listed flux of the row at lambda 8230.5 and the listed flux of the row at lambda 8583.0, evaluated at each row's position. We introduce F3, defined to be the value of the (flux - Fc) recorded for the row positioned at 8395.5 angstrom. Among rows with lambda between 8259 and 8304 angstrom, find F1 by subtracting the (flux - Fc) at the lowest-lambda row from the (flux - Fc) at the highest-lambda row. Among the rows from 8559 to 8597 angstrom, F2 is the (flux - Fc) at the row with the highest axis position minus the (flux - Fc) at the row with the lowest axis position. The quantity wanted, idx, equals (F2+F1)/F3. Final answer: 3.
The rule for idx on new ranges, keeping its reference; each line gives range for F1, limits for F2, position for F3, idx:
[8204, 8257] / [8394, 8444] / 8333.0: 1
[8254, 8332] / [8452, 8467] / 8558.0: 1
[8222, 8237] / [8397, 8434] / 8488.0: 0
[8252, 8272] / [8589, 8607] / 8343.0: -1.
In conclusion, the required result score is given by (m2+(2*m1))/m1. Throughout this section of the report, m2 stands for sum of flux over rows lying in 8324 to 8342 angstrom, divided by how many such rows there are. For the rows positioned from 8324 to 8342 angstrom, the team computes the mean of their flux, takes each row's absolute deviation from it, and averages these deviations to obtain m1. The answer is 18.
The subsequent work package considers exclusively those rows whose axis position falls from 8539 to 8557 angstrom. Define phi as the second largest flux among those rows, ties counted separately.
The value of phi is 5.02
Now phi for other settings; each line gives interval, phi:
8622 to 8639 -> 5.628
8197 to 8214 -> 5.446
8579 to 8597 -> 5.416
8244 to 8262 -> 5.704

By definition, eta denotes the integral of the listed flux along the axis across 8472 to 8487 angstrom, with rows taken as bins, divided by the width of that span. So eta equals 5.09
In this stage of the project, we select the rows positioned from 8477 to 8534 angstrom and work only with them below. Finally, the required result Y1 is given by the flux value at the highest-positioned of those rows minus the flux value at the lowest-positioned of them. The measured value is 0.10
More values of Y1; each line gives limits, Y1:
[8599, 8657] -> -0.19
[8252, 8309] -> -0.72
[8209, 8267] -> 0.02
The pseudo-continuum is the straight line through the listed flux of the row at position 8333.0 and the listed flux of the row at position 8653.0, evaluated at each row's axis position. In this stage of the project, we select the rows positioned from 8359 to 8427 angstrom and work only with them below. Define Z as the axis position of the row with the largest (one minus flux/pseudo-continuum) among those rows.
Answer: 8380.5 angstrom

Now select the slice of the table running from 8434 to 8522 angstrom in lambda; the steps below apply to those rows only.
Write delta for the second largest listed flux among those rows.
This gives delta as 5.539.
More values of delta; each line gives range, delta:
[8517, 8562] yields 5.74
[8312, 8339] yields 5.704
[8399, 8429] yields 5.66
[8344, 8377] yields 5.393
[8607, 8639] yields 5.628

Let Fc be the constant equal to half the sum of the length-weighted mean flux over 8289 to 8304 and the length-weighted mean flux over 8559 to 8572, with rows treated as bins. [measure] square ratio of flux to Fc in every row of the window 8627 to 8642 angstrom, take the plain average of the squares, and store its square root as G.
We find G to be 1.01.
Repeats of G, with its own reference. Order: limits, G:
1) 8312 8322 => 1.06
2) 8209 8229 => 1.01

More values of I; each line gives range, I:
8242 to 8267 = 10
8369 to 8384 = 3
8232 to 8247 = 5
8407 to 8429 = 6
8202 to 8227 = 10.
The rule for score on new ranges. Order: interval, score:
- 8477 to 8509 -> 22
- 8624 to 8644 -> 24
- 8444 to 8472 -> 14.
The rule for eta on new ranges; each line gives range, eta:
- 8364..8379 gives 5.01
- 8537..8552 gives 4.21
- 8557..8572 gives 5.29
